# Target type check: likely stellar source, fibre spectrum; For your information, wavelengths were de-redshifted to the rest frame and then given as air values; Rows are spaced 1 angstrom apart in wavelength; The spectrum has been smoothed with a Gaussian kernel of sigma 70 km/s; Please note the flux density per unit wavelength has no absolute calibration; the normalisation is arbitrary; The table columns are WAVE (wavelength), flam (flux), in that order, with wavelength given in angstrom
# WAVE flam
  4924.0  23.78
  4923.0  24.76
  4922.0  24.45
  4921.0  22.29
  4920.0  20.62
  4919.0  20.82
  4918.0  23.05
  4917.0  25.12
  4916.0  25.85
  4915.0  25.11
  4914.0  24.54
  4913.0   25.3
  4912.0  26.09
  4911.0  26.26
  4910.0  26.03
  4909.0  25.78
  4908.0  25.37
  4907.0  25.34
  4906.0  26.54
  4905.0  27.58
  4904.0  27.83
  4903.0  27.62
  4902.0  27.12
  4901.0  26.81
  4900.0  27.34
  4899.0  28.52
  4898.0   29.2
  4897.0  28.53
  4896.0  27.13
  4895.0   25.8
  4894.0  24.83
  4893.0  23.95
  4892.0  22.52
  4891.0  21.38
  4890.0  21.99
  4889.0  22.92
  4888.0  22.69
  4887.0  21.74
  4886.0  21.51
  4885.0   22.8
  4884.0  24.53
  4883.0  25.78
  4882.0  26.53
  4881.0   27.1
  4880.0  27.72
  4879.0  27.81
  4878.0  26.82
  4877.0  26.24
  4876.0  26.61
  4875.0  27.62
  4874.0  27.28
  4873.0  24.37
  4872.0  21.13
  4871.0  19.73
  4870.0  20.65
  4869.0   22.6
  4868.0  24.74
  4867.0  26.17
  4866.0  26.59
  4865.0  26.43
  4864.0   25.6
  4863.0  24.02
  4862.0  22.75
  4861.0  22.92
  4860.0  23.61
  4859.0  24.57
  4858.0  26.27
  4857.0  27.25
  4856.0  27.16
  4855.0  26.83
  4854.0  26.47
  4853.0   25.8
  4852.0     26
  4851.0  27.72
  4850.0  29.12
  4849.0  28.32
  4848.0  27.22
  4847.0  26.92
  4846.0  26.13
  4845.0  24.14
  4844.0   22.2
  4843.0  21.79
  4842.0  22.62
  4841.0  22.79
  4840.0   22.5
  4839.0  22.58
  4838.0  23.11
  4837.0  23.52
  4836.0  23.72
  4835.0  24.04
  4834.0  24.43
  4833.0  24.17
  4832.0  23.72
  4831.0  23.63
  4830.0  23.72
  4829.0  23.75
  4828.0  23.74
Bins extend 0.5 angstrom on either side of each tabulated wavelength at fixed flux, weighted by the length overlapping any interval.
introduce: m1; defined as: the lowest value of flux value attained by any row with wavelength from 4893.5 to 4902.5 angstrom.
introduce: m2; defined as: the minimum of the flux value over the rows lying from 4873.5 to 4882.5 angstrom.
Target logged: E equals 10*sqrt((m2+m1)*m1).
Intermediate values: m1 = 24.83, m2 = 26.24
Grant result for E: 356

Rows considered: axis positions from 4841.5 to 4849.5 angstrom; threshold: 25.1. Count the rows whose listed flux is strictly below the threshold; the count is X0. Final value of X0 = 4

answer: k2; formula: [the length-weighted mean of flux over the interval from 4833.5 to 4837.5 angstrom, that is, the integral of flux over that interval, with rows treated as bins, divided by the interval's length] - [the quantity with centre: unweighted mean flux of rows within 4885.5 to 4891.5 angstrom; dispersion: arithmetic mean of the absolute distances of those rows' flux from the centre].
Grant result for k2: 23.4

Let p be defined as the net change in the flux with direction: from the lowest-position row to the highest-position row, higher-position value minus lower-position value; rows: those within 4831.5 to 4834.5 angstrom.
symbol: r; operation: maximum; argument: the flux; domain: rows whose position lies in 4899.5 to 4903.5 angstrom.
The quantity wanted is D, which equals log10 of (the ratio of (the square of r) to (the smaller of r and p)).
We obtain 3.0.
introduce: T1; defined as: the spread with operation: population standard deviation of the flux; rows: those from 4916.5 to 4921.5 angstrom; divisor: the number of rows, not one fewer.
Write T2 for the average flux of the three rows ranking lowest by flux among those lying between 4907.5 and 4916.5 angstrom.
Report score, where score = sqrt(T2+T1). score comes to 5.2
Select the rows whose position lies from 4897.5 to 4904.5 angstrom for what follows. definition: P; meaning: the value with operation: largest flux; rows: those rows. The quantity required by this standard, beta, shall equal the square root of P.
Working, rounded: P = 29.2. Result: 5.4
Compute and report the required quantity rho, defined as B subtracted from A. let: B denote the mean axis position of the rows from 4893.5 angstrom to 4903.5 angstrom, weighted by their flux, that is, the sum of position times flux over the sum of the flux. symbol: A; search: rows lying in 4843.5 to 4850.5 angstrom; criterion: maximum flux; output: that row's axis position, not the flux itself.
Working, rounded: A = 4850.0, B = 4898.6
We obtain -48.6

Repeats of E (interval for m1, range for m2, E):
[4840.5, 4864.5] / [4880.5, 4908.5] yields 307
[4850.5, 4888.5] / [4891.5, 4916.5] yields 289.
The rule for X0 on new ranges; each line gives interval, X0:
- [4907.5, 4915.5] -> 1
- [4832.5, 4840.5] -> 8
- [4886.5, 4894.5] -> 8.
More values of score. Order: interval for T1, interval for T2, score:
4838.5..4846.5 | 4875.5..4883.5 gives 5.2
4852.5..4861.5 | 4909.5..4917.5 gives 5.1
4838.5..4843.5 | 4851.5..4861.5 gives 4.9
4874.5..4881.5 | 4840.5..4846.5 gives 4.8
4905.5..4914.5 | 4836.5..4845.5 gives 4.8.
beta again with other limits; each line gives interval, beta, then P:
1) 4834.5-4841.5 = 4.9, 24.04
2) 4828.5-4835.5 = 4.9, 24.43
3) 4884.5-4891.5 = 4.8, 22.92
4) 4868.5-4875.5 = 5.3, 27.62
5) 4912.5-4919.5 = 5.1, 25.85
